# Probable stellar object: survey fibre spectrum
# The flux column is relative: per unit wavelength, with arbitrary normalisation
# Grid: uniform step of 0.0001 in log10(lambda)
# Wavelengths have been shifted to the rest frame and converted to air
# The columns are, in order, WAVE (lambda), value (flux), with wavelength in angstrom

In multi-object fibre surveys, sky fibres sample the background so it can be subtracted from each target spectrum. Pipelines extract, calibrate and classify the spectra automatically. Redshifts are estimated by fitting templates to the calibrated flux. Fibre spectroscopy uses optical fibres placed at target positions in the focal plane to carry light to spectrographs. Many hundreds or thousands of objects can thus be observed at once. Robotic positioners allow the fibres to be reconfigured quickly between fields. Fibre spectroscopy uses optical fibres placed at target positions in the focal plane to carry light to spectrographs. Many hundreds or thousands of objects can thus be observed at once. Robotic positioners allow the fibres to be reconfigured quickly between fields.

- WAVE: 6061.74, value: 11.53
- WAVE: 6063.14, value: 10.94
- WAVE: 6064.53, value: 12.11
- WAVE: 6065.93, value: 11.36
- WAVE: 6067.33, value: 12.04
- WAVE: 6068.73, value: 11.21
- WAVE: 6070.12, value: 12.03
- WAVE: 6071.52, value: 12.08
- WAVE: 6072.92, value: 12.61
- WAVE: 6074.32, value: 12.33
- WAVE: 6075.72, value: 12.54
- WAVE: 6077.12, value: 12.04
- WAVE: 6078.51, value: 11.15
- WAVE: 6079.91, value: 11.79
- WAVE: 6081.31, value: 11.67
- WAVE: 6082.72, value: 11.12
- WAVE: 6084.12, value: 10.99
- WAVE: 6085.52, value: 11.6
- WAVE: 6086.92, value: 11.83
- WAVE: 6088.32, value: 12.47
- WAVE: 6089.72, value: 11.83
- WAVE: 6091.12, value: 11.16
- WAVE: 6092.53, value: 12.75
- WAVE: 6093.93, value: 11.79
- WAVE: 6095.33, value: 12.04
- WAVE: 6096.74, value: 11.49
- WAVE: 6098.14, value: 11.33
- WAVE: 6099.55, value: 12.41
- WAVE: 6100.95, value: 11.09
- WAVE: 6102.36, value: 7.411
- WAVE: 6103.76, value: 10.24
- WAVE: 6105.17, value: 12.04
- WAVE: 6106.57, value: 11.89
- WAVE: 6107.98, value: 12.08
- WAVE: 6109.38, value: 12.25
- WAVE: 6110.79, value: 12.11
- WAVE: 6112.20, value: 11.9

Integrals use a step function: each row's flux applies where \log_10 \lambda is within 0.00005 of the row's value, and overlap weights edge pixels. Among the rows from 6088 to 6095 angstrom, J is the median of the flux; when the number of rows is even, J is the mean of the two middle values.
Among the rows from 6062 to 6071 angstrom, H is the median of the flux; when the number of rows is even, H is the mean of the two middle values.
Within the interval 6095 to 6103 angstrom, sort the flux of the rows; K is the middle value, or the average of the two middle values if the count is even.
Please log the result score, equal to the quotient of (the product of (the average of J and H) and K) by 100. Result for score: 1.34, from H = 11.7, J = 11.8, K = 11.4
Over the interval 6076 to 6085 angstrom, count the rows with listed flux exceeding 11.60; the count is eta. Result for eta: 3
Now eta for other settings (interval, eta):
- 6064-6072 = 4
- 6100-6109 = 3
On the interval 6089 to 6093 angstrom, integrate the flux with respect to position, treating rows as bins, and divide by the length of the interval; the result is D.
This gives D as 11.9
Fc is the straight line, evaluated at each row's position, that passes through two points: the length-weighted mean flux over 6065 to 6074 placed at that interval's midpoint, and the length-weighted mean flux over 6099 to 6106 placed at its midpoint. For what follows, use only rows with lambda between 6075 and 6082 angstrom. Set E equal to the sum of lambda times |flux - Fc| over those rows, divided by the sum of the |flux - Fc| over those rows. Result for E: 6077.6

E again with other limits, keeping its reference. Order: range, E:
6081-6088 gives 6084.7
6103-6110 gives 6107.2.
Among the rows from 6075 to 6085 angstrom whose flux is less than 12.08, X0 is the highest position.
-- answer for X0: 6084.12 angstrom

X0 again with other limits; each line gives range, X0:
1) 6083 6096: 6095.33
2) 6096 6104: 6103.76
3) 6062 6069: 6068.73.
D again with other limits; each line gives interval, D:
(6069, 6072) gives 12.0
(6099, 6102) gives 11.2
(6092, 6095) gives 12.2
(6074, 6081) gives 11.9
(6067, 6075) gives 12.0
